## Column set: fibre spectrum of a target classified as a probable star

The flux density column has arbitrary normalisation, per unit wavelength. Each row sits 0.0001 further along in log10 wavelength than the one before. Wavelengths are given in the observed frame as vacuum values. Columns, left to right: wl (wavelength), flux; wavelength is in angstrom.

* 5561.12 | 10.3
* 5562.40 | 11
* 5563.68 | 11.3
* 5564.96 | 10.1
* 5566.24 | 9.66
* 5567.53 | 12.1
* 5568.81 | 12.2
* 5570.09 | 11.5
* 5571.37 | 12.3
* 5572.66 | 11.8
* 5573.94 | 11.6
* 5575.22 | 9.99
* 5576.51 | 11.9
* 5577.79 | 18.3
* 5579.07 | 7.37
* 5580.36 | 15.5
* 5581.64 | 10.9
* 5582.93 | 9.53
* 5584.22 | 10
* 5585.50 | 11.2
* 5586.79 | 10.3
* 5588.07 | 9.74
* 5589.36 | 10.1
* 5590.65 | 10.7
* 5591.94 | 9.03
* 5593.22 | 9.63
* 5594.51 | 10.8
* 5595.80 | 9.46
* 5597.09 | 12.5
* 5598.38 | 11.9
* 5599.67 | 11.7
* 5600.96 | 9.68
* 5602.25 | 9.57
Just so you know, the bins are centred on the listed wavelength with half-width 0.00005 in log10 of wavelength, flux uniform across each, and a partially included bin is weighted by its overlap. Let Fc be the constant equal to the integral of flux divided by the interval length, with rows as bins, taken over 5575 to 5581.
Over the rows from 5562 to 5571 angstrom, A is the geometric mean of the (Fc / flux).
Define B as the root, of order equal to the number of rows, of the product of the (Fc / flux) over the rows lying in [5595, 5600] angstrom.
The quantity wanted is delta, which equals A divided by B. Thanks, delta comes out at 1.02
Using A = 1.15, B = 1.13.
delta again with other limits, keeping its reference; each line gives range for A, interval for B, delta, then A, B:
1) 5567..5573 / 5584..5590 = 0.86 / 1.07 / 1.25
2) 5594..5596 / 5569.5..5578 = 1.21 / 1.27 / 1.04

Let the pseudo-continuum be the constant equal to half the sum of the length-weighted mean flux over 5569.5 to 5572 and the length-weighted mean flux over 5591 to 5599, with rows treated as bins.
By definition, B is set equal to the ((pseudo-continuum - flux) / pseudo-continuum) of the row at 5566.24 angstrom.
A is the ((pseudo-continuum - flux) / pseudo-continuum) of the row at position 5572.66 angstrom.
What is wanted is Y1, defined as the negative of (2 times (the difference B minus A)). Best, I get -0.38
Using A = -0.05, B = 0.14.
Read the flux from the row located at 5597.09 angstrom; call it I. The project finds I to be 12.5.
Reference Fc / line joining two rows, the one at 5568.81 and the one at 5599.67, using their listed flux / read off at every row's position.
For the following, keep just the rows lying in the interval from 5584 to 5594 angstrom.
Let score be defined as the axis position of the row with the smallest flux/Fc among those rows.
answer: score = 5591.94 angstrom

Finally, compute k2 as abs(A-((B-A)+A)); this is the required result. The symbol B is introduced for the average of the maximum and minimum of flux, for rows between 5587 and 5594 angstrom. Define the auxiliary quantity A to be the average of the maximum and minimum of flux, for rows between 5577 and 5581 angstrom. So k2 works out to 3.0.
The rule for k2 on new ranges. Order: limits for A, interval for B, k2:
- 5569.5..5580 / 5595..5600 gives 1.9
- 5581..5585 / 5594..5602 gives 0.8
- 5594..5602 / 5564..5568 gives 0.1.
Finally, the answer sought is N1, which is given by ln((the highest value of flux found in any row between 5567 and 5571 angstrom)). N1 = 2.50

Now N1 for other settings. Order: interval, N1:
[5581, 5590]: 2.42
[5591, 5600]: 2.53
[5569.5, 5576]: 2.51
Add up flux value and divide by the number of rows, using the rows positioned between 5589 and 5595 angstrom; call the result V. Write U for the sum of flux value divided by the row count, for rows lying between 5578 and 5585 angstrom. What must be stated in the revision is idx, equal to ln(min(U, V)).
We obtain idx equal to 2.31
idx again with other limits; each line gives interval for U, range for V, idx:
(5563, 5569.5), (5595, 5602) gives 2.40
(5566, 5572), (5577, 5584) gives 2.45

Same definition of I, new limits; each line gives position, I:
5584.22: 10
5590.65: 10.7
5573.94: 11.6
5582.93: 9.53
